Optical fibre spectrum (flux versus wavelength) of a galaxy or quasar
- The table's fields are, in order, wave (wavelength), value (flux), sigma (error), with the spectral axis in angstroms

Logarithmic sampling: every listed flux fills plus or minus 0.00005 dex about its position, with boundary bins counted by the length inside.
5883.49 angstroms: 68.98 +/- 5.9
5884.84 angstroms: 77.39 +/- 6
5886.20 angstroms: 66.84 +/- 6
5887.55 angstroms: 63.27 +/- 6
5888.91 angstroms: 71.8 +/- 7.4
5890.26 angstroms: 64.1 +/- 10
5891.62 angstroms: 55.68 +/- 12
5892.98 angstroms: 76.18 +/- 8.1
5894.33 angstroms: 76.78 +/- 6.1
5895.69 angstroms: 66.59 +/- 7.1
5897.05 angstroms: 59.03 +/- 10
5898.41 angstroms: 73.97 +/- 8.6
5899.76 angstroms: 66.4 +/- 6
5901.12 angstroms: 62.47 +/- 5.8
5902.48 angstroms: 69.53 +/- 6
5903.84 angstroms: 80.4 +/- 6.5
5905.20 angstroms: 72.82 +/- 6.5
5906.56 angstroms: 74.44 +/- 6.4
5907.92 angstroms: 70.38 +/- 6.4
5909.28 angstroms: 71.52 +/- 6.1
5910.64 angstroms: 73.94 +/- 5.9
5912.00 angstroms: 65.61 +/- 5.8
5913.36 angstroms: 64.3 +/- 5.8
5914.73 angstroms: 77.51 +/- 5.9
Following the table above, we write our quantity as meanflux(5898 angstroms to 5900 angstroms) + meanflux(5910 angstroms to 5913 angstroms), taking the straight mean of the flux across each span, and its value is 140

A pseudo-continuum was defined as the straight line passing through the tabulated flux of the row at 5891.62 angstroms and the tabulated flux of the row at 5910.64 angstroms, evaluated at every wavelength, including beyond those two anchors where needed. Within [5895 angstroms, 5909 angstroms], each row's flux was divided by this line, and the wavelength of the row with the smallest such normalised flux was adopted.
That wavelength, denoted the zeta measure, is 5901.12 angstroms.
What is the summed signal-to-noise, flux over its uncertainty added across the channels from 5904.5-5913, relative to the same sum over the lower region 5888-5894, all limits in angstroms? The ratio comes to 2.3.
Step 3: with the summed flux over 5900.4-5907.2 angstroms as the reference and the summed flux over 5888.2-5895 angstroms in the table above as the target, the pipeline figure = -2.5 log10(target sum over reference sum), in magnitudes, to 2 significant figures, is 0.047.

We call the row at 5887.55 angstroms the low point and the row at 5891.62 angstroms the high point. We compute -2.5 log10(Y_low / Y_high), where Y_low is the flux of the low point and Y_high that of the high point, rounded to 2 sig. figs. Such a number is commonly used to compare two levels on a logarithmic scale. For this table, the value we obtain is -0.14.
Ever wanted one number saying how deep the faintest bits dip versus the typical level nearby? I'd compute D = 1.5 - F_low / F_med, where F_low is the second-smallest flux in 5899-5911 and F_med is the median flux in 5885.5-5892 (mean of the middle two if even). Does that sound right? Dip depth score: 0.46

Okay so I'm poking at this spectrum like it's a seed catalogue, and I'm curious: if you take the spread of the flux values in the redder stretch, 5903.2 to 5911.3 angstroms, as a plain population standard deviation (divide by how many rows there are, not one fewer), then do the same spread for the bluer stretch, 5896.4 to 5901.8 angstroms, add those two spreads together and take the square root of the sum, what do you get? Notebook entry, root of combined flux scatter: 2.96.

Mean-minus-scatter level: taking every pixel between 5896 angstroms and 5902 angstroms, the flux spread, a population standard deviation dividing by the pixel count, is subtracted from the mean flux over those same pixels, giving 60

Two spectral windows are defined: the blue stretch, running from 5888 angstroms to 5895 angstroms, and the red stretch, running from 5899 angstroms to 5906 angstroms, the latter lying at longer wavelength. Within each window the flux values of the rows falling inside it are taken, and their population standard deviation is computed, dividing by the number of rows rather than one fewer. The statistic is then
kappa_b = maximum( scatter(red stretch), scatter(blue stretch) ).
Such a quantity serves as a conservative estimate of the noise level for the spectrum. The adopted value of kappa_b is 8.02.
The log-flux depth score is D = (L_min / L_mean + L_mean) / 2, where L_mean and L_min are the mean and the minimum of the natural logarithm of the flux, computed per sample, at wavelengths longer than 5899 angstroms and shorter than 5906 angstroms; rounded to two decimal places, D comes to 2.61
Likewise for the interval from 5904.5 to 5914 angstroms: 2.62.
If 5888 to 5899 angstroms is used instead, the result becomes 2.58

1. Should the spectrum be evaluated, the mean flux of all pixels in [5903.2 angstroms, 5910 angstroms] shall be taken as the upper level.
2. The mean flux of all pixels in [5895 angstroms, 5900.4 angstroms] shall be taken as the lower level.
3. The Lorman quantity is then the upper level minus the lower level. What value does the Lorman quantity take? 7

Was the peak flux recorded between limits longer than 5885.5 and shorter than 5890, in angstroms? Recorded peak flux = 71.8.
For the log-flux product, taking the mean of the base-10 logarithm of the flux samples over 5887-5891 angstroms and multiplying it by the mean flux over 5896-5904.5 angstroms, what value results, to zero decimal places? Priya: 125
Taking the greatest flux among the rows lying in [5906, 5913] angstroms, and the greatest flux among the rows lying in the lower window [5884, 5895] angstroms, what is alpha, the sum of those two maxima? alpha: 151.8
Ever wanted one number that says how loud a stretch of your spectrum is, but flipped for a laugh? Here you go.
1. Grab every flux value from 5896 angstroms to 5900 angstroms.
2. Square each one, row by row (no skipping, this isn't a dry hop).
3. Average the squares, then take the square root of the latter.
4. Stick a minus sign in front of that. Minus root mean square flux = -66.7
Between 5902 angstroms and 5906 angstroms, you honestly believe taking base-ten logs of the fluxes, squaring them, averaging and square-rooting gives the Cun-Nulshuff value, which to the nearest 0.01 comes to 1.87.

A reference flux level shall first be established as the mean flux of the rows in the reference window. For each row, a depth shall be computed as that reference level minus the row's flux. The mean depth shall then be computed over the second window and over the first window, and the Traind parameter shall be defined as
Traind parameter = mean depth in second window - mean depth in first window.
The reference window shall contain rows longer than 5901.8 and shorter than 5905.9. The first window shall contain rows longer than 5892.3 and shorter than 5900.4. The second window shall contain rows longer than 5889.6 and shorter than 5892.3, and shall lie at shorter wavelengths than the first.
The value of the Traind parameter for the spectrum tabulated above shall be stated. 9.9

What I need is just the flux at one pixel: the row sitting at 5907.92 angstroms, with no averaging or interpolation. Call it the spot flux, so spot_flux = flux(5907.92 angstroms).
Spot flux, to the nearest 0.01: 70.38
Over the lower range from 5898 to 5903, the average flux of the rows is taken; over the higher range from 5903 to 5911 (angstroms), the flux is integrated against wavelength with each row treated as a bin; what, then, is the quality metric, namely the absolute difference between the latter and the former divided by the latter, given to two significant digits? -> 0.89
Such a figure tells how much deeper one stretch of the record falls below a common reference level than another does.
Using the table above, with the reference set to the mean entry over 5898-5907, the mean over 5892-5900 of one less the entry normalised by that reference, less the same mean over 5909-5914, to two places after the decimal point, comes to -0.01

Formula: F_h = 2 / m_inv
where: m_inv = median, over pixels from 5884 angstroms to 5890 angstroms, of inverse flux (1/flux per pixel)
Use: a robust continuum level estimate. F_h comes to 138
